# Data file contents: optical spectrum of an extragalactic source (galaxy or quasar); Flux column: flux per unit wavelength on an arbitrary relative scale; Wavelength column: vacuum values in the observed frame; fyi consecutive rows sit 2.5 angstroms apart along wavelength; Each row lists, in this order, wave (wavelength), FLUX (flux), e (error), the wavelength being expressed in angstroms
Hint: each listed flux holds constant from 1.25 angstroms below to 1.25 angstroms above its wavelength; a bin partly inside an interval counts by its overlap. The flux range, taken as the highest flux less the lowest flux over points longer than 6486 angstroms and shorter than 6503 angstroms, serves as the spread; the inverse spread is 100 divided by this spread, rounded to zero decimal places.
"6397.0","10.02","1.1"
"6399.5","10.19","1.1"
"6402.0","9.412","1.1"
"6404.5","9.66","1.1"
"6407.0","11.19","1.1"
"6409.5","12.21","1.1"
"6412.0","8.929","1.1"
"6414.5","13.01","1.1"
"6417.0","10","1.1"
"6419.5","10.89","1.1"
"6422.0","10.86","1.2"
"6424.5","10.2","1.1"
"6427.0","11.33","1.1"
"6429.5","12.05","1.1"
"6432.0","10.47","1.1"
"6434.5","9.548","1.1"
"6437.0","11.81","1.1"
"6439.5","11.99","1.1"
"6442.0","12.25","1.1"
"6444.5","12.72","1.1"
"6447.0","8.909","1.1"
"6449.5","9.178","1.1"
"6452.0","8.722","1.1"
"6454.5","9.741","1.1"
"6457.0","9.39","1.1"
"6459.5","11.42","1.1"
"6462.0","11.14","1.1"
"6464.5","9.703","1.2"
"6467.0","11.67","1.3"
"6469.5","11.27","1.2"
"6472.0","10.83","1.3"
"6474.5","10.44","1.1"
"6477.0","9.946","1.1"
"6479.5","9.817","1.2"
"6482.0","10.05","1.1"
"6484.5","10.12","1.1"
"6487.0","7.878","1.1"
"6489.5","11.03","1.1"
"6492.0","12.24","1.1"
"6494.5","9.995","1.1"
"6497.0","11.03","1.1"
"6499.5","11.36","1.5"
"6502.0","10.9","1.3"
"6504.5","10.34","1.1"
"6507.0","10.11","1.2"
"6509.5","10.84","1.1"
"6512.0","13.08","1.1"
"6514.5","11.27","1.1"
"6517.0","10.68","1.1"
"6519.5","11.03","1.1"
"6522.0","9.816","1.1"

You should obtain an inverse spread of 23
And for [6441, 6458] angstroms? 25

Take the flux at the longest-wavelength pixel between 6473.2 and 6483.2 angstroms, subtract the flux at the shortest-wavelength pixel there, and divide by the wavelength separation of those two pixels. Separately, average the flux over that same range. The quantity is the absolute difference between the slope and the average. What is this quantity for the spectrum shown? 10.1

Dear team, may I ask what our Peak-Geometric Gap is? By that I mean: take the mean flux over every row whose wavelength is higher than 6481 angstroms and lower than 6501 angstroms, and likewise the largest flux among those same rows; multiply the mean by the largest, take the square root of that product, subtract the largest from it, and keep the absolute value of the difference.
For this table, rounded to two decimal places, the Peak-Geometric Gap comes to 0.92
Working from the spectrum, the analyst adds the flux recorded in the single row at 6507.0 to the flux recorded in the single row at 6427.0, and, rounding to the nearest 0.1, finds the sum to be 21.4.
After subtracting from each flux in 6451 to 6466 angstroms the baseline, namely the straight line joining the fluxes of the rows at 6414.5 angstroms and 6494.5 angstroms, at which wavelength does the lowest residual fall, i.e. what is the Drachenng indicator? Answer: 6452.0 angstroms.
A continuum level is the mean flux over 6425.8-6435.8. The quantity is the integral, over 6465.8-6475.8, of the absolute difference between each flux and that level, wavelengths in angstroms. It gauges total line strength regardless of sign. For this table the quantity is 4.2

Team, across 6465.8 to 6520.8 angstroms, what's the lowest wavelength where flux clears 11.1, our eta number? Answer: 6467.0 angstroms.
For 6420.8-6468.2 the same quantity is 6427.0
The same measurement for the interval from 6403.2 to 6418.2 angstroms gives 6407.0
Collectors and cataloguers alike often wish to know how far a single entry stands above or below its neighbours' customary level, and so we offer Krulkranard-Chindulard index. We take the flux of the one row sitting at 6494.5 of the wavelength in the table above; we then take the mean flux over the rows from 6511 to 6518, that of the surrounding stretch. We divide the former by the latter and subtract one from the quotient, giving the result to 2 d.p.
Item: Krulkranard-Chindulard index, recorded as -0.14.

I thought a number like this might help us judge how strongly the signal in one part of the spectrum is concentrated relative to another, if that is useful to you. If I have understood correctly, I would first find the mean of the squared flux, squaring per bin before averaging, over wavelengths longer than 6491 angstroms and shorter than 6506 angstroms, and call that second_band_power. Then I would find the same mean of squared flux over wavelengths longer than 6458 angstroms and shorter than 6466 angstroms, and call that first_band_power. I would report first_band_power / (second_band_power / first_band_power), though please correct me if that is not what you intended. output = 112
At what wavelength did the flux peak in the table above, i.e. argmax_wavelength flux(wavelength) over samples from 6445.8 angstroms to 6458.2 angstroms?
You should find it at 6454.5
